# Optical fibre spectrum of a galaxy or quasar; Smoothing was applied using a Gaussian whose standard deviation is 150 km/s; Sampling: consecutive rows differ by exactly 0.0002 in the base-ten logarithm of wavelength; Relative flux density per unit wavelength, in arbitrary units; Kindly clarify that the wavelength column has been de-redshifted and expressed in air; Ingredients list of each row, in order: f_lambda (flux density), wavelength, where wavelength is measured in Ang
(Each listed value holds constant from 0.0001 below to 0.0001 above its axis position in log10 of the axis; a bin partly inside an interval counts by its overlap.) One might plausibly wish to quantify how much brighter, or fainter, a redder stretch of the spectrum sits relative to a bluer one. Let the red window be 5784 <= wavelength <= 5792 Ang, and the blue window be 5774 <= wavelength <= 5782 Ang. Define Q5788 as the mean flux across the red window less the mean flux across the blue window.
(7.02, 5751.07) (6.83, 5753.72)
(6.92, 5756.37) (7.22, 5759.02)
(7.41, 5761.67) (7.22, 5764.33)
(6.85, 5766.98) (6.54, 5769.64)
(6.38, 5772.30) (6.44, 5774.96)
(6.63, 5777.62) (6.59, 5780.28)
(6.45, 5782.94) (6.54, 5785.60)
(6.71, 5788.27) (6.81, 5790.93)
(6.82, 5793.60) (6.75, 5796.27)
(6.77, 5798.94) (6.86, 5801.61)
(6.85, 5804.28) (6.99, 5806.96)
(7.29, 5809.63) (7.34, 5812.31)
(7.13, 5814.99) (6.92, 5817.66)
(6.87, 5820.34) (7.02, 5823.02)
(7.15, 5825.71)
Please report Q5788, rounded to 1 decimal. 0.1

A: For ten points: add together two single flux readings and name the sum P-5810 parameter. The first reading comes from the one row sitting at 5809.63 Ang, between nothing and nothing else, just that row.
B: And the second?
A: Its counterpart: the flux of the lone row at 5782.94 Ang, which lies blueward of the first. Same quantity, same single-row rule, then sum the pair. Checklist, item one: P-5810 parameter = 13.7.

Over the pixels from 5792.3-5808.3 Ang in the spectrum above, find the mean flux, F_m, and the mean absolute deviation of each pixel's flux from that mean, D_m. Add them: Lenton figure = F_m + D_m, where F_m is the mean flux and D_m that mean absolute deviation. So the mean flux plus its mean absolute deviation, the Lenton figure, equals 6.90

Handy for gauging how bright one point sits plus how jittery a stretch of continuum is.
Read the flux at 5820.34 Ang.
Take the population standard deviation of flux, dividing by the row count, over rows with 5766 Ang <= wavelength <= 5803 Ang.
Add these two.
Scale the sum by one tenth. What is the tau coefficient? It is 0.70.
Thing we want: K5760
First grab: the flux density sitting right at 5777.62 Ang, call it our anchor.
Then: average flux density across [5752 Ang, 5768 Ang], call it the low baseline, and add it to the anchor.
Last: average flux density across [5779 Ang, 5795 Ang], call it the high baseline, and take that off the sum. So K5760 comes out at 7.1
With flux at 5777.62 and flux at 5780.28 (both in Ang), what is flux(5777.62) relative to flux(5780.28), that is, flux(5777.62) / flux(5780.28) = 1.01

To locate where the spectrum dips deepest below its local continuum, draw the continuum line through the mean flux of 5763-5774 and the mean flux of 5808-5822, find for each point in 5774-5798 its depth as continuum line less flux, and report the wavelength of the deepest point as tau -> 5782.94 Ang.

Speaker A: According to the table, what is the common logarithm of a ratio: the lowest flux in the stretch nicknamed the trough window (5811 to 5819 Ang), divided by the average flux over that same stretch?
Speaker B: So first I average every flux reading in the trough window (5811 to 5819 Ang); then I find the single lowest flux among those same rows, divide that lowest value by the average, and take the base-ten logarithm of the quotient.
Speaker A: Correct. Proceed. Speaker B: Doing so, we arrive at -0.013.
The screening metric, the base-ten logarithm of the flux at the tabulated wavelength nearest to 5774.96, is 0.809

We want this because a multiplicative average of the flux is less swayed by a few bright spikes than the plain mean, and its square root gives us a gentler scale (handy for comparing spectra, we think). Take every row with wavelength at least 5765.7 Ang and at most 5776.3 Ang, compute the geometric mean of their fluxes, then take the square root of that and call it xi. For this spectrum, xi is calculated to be 2.56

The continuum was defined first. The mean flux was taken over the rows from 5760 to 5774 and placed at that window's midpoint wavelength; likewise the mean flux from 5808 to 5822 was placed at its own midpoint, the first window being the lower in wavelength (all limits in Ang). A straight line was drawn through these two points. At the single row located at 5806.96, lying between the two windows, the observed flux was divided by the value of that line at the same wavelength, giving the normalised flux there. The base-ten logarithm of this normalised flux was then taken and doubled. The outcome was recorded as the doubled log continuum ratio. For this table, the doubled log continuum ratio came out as -0.010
